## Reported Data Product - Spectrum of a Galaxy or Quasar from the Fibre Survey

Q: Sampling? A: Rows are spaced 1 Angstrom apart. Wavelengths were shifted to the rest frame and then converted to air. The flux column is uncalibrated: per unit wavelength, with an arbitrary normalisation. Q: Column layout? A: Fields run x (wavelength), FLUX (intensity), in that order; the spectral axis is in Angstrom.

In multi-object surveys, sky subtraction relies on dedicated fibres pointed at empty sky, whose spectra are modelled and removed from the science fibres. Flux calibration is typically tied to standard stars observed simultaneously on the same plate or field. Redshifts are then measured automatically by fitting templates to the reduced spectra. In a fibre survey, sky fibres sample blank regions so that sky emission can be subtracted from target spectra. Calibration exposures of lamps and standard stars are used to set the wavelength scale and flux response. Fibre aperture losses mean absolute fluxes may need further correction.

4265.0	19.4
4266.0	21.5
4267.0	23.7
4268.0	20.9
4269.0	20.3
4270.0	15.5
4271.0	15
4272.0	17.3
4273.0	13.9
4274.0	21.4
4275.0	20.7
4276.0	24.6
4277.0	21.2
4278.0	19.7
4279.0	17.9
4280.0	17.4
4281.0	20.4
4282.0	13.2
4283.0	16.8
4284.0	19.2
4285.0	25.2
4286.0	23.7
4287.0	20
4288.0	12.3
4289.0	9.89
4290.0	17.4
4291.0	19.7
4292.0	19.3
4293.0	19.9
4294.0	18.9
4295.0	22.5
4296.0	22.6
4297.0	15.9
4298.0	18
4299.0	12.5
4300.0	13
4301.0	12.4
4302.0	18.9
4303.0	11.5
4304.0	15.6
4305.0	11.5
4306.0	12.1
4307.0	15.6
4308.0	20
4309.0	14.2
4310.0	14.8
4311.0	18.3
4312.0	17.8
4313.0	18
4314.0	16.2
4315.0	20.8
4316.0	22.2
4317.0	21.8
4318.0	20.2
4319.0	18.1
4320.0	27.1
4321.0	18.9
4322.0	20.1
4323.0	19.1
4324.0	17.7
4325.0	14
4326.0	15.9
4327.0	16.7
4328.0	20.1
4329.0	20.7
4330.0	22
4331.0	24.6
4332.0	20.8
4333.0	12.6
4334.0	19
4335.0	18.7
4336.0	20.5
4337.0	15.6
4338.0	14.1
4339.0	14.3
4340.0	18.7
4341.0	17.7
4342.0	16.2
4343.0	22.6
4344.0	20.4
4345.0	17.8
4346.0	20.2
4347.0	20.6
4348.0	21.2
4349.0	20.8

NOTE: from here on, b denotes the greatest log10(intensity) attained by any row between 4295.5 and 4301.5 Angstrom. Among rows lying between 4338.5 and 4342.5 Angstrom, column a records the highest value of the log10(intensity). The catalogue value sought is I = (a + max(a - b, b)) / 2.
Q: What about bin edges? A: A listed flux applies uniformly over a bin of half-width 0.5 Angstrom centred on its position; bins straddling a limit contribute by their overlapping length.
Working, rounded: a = 1.27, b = 1.35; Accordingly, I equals 1.31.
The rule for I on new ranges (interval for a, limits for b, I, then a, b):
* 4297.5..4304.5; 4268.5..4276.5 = 1.33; 1.28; 1.39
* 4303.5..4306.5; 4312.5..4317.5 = 1.27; 1.19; 1.35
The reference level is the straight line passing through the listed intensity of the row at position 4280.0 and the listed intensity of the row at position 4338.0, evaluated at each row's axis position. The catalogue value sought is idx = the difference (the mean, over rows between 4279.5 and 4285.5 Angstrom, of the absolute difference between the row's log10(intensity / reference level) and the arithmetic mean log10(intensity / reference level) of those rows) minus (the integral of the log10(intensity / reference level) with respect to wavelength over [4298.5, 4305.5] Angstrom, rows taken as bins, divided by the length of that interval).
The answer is 0.149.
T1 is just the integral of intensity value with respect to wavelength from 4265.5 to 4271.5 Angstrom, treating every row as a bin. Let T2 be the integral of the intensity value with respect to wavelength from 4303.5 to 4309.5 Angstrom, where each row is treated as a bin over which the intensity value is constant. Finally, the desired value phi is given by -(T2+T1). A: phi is -206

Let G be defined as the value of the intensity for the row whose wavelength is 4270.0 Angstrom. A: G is 15.5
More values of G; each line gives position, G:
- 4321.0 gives 18.9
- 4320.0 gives 27.1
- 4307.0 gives 15.6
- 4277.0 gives 21.2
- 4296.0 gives 22.6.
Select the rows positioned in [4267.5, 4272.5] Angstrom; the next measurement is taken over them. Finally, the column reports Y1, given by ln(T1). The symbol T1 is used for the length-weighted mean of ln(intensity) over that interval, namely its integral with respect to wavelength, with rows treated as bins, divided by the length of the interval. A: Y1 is 1.05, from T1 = 2.87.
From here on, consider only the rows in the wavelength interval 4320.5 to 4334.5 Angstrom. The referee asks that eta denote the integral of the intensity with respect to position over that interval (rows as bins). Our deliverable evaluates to 262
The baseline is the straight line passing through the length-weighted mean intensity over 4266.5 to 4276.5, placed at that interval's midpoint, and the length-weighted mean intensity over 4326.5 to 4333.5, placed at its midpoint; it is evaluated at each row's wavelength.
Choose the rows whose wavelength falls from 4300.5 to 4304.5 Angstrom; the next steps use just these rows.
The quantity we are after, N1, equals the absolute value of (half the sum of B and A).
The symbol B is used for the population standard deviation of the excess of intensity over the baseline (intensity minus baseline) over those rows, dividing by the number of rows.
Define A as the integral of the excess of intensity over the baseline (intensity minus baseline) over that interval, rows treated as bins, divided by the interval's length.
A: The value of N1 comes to 1.0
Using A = -4.9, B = 2.9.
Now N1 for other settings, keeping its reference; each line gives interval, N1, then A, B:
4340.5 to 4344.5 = 1.0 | -0.5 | 2.5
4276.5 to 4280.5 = 0.6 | -0.3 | 1.5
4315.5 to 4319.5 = 1.3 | 1.0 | 1.6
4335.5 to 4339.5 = 0.5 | -3.6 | 2.6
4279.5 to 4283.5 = 0.1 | -2.4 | 2.6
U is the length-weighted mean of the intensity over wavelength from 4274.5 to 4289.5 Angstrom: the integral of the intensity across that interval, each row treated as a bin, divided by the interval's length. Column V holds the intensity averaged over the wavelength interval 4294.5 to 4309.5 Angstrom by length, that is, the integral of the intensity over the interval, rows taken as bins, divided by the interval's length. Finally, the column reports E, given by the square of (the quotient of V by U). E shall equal 0.7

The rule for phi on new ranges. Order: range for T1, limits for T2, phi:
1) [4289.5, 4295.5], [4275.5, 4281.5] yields -239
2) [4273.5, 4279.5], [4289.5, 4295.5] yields -243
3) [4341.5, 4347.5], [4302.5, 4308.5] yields -204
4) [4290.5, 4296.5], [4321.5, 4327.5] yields -226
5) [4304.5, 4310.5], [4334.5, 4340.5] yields -190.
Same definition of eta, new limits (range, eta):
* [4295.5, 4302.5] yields 113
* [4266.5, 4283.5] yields 320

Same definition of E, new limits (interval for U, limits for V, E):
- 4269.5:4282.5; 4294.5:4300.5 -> 0.9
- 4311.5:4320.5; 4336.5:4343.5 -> 0.7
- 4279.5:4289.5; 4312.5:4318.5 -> 1.2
